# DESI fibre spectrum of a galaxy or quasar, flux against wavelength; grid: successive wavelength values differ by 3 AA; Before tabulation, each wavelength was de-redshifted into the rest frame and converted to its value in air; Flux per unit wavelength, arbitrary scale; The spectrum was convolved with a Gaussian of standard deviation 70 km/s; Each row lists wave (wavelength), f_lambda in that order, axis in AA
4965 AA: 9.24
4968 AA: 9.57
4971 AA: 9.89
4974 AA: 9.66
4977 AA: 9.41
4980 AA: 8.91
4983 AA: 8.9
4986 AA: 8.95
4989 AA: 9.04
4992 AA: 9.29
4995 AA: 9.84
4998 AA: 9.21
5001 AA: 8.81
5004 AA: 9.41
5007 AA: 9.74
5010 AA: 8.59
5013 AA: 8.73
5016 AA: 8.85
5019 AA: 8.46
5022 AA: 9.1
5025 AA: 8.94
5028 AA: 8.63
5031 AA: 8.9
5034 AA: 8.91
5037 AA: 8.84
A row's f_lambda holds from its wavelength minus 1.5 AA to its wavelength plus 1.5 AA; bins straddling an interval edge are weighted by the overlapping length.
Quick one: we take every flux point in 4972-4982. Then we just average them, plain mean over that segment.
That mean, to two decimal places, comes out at 9.33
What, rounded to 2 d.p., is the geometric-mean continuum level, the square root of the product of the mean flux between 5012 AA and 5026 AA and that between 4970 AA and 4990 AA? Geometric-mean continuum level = 9.03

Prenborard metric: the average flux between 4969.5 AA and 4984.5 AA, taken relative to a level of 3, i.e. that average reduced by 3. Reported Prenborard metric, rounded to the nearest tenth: 6.4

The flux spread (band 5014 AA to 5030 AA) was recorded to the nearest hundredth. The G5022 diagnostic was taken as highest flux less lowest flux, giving 0.64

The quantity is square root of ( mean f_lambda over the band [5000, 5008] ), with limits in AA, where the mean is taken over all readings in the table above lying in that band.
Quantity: 3.05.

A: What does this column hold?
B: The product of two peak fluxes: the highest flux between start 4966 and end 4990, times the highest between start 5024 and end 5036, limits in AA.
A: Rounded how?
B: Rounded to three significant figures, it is 88.4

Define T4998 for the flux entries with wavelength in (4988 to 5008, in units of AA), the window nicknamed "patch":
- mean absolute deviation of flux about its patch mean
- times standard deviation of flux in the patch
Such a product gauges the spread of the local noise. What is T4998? 0.10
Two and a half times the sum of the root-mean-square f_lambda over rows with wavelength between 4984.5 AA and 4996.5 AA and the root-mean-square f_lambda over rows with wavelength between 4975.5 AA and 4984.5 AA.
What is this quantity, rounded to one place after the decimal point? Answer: 45.9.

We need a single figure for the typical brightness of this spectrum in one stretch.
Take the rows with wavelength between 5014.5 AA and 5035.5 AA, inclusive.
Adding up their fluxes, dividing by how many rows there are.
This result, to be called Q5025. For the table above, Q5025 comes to 8.8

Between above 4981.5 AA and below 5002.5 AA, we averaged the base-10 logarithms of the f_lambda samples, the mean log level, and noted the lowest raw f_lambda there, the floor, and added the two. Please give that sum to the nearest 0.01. 9.77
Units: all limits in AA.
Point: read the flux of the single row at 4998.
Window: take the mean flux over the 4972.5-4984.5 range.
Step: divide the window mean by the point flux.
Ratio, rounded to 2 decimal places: 1.00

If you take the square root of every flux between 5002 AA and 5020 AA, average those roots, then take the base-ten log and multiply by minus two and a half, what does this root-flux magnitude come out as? -1.19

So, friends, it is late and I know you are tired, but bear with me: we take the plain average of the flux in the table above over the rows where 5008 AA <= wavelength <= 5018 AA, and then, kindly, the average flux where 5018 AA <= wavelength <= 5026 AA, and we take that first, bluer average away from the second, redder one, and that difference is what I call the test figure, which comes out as 0.1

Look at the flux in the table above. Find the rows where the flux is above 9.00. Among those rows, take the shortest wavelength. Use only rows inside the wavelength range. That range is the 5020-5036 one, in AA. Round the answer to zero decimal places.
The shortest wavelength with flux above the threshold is 5022 AA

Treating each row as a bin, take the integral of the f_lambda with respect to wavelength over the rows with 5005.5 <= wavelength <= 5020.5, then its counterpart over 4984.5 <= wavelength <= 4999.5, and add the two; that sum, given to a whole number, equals 272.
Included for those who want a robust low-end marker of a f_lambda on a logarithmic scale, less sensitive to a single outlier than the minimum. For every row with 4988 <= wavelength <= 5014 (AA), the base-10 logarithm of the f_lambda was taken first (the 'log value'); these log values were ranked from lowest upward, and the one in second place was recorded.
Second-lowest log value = 0.941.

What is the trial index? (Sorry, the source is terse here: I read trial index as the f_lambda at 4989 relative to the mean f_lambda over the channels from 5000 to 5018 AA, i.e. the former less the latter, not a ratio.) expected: 0.0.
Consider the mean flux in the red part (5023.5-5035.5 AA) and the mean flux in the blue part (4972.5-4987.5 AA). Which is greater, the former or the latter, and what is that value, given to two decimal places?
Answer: 9.17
